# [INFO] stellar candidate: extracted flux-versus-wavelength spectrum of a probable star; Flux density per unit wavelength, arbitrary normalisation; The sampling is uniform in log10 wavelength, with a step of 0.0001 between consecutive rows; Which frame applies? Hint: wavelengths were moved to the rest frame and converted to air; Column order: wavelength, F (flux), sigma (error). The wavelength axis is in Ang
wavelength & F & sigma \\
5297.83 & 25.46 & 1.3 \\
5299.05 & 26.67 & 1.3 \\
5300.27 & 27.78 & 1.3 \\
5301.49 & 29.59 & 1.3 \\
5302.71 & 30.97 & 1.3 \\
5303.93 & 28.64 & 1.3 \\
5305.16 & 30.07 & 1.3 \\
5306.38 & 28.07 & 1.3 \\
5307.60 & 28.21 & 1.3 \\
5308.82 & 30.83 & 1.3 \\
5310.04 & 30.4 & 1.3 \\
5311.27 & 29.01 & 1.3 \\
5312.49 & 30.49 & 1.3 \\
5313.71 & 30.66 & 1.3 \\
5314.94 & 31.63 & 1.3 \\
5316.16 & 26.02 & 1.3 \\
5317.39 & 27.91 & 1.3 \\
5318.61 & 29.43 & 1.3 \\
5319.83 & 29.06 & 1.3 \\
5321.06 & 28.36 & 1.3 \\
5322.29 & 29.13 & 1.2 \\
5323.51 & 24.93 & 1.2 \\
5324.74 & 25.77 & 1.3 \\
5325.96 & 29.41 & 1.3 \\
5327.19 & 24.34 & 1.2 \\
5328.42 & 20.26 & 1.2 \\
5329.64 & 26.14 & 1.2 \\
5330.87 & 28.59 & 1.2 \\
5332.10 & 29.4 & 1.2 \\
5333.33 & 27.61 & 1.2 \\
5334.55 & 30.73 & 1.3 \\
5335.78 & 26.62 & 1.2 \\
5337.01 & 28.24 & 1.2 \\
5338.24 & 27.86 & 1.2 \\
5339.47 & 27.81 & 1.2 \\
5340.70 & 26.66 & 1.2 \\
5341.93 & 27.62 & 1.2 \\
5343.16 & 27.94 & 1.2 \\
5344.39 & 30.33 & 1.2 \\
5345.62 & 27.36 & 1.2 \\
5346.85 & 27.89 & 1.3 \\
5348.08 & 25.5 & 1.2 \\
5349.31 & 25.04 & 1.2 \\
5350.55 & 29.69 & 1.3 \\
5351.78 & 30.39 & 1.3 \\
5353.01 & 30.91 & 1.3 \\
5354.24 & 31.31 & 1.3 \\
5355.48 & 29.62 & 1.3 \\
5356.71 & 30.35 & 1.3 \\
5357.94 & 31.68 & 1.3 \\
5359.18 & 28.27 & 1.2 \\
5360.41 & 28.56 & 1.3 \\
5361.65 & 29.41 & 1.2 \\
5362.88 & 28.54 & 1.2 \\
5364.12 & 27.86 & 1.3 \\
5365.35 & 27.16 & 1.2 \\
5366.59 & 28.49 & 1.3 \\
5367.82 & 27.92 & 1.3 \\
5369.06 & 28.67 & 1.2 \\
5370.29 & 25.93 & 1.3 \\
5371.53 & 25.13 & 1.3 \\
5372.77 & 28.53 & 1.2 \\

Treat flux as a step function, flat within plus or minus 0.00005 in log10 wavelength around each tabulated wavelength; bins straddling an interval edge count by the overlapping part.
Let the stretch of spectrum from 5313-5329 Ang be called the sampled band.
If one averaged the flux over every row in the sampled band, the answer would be 27.5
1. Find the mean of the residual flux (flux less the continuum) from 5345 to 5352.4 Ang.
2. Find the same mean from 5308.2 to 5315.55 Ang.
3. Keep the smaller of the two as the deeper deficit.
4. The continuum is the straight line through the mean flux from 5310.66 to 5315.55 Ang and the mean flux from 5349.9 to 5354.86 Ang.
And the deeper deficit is -2.9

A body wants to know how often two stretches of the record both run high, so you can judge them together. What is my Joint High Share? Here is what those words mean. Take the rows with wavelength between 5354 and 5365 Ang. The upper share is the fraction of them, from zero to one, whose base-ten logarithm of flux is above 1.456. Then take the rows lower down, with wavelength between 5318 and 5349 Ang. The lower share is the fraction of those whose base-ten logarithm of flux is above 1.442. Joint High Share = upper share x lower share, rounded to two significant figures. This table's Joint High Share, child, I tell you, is 0.31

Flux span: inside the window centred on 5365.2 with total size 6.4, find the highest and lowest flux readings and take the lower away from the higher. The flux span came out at 1.4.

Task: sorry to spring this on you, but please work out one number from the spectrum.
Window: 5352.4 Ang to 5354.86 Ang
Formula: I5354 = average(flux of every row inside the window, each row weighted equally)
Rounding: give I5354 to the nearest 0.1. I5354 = 31.1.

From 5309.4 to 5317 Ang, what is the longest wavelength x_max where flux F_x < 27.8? 5316.16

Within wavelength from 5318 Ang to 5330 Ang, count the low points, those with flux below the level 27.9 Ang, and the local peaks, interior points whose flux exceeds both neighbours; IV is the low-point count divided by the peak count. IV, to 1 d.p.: 2.5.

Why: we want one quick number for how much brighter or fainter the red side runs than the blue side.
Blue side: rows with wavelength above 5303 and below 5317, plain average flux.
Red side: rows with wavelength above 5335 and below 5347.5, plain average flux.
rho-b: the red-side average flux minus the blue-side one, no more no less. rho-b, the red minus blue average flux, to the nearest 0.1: -1.6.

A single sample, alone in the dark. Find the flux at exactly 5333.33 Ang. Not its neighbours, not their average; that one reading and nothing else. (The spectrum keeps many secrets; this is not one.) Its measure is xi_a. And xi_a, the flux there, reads 27.61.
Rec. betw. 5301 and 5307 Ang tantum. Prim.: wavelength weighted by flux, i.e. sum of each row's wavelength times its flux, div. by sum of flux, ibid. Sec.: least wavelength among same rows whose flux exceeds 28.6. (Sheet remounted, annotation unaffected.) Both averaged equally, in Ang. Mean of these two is 5302.7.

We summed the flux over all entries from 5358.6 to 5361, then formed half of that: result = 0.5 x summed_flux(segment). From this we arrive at 28.4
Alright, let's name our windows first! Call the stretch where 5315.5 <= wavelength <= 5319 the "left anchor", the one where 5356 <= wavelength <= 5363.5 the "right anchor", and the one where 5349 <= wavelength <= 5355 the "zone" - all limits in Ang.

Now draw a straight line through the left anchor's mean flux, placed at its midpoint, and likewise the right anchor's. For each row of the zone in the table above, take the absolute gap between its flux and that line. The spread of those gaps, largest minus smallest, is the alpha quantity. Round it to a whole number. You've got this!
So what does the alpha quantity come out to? 3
